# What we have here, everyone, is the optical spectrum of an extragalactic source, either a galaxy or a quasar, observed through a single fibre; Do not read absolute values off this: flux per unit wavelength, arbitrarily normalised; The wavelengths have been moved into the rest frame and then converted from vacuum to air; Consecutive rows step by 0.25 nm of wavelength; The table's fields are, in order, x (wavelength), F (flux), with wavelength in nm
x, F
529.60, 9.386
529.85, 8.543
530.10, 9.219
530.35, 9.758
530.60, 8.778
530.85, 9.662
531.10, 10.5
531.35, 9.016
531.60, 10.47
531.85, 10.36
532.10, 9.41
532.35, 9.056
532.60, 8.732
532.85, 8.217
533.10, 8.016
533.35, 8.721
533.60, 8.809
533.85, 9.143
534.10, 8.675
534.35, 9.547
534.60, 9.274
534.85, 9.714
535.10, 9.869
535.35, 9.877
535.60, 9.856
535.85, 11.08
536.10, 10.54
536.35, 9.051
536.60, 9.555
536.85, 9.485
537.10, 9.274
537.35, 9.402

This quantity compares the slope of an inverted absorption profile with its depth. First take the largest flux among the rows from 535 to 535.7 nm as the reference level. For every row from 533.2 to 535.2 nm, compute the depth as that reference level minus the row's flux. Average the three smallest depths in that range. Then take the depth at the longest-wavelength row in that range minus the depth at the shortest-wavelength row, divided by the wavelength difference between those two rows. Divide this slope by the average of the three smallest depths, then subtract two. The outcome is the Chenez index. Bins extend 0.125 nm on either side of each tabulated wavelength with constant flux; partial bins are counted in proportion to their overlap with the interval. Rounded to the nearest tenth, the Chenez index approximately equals -5.9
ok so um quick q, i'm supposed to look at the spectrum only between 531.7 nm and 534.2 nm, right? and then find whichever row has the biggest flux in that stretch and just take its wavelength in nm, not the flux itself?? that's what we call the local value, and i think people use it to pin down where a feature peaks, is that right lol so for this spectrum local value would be 531.85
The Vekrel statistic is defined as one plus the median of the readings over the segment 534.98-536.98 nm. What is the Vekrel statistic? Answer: 10.9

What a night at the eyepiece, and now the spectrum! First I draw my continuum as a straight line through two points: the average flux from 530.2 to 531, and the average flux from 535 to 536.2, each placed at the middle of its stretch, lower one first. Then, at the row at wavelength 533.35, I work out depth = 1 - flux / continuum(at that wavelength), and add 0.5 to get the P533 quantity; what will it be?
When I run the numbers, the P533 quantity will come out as 0.62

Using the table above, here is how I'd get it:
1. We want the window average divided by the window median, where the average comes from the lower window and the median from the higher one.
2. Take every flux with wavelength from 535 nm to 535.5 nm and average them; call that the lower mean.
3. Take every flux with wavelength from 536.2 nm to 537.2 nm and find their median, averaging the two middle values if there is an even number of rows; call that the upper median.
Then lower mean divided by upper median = 1.05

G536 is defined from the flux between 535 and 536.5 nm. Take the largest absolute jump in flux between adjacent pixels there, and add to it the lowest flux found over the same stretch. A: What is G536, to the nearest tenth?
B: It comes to 10.5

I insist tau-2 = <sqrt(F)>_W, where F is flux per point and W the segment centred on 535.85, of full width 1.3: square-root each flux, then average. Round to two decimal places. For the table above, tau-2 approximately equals 3.17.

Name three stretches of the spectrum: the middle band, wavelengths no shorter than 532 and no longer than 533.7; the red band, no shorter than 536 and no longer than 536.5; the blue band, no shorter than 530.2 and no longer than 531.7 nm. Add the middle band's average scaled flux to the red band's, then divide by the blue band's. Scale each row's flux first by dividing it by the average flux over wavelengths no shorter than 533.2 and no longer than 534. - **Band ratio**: 1.91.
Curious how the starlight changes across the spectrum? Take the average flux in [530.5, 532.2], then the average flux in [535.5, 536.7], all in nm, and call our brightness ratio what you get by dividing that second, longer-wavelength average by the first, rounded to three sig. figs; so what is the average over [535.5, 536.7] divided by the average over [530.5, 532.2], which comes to 1.03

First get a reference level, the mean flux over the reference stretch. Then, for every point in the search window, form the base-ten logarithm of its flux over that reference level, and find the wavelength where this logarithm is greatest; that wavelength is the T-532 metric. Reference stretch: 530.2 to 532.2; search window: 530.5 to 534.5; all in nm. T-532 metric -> 531.10 nm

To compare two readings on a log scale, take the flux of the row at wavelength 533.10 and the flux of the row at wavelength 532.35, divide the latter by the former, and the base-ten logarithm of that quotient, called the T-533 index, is 0.05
